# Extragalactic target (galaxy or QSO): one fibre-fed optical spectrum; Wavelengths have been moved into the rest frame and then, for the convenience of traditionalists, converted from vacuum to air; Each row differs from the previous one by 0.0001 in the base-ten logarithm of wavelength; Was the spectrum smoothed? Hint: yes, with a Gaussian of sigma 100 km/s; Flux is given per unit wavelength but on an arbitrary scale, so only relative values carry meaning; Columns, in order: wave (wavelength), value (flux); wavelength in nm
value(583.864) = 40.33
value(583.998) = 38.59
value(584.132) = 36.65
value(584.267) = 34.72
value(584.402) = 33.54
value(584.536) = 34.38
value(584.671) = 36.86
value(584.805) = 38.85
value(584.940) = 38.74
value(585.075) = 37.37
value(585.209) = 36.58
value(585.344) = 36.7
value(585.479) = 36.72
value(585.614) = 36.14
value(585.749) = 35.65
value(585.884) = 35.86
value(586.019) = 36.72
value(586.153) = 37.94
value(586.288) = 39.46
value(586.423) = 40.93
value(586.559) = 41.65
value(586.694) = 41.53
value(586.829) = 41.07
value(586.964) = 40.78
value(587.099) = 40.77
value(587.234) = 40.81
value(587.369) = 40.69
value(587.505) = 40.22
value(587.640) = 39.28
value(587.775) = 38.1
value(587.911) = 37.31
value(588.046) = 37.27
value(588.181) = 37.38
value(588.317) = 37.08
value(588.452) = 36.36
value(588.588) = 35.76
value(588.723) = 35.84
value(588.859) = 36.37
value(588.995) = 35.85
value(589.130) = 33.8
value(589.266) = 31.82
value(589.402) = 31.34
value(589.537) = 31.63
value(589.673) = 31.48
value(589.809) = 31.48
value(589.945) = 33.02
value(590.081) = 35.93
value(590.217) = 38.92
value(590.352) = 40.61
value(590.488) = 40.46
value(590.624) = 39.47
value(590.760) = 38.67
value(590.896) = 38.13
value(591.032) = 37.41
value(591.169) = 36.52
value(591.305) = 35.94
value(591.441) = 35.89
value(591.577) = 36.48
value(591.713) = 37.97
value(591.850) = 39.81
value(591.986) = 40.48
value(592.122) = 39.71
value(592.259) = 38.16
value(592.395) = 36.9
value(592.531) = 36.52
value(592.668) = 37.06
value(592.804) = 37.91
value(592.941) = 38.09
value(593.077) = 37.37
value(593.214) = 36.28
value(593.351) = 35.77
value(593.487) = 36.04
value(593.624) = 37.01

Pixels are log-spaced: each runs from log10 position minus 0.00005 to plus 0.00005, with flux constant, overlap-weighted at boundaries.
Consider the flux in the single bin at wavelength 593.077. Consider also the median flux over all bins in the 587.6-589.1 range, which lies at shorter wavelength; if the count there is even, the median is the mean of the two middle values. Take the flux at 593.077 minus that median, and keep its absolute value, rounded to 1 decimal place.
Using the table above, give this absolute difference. 0.3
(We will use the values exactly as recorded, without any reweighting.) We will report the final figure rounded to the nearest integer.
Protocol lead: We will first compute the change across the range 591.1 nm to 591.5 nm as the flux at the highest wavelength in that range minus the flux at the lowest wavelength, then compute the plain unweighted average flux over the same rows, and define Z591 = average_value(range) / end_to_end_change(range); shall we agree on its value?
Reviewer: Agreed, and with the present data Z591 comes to -57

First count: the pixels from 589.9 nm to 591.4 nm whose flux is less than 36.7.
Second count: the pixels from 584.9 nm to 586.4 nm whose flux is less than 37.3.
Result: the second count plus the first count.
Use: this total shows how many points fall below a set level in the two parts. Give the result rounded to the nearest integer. 11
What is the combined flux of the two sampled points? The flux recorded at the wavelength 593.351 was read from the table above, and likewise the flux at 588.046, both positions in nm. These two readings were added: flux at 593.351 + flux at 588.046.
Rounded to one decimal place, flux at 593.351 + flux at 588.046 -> 73.0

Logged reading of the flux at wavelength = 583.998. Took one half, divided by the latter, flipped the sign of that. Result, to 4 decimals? -0.0130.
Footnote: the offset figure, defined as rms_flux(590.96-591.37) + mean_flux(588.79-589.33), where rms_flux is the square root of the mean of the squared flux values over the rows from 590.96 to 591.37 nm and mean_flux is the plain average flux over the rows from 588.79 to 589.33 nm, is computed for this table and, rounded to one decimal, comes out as 71.1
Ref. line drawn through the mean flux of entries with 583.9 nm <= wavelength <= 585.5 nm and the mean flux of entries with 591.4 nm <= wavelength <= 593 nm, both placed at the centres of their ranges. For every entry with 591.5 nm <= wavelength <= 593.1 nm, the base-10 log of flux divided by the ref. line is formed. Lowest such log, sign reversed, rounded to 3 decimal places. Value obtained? 0.017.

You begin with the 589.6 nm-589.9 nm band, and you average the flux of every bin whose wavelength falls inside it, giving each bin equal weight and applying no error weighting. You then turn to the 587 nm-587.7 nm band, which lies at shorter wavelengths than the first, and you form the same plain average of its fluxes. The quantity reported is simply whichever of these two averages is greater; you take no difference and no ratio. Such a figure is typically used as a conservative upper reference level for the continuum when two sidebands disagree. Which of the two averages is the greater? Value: 40.4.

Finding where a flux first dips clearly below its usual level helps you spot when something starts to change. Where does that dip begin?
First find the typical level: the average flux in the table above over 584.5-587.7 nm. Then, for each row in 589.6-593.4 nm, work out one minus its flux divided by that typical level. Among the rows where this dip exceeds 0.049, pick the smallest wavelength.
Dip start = 589.673 nm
